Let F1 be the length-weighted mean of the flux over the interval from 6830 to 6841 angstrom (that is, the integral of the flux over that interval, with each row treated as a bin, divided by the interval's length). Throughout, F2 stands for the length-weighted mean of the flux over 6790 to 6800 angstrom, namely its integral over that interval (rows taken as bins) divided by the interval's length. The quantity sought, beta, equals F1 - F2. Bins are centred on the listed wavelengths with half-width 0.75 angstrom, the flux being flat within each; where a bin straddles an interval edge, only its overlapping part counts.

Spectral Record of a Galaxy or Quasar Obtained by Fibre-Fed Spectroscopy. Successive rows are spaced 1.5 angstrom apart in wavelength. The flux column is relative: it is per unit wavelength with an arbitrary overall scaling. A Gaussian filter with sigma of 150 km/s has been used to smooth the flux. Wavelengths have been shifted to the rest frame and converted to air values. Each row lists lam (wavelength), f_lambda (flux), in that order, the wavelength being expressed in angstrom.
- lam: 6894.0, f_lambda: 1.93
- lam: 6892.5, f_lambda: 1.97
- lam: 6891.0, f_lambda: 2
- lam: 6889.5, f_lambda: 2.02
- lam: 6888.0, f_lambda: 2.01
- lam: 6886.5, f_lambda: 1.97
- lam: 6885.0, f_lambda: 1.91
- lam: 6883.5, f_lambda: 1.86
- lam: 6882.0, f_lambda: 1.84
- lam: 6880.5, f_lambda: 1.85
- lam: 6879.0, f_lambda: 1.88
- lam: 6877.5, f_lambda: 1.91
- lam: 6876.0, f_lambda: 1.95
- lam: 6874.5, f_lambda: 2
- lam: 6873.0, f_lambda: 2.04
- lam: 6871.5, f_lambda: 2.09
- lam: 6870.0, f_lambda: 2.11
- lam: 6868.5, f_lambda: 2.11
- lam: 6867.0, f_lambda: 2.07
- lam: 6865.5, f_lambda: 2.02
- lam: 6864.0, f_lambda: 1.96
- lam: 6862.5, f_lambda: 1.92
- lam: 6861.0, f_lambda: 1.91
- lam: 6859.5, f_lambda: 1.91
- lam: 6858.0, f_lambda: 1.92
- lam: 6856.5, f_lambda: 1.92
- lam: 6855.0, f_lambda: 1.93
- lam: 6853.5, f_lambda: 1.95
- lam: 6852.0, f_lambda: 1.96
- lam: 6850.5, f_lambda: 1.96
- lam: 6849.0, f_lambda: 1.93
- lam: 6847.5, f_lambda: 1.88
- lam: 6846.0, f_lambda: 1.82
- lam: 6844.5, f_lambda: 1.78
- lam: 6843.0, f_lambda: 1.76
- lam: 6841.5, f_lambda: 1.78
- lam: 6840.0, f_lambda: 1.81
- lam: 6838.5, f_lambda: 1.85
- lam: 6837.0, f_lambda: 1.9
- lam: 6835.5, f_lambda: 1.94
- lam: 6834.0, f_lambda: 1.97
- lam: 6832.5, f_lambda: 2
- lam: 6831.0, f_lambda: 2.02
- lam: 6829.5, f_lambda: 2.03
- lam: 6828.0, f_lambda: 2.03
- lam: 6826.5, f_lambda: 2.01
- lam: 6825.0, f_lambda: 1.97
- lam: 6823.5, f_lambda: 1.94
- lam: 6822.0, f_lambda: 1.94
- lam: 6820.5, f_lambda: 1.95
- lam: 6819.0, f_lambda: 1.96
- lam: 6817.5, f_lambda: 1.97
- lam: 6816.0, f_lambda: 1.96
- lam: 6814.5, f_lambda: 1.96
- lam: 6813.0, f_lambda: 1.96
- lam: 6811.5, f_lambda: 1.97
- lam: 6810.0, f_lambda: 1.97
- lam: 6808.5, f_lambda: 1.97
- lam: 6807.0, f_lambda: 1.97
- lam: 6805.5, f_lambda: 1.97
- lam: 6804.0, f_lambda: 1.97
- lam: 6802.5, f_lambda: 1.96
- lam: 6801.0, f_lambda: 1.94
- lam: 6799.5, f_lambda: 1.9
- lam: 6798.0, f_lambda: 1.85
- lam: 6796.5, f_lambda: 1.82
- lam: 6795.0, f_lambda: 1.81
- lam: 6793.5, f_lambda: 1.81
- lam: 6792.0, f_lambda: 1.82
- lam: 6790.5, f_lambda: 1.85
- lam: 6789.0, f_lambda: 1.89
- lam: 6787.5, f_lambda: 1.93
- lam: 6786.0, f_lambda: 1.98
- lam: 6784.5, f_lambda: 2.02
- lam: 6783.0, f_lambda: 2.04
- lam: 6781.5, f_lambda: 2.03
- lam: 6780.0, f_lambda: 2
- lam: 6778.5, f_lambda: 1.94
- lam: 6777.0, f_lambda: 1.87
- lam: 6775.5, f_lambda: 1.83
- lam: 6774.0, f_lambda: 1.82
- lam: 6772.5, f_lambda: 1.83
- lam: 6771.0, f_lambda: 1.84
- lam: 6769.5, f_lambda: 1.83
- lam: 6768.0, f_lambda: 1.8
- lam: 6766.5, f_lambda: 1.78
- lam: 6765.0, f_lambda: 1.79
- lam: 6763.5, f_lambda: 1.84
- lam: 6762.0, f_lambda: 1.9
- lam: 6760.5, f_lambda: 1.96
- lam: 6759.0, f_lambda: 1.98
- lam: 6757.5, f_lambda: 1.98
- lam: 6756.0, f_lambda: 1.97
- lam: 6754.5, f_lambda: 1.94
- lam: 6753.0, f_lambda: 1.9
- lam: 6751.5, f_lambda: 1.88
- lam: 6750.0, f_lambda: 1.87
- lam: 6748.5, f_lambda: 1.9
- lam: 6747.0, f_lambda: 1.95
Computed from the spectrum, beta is 0.091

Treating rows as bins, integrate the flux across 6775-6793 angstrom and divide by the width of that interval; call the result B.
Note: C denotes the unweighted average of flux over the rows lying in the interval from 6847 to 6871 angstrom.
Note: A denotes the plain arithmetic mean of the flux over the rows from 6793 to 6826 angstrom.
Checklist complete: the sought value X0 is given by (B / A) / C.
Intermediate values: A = 1.933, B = 1.93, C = 1.97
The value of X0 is 0.509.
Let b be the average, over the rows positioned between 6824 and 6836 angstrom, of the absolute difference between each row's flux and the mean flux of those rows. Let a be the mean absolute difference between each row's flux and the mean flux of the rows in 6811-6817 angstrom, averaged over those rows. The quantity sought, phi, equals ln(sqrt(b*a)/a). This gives 1.0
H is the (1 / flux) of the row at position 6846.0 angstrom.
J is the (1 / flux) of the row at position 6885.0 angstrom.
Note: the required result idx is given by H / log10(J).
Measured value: -2.0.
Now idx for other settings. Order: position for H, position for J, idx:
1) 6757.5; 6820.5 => -1.7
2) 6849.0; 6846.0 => -2.0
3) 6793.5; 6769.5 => -2.1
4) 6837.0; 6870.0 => -1.6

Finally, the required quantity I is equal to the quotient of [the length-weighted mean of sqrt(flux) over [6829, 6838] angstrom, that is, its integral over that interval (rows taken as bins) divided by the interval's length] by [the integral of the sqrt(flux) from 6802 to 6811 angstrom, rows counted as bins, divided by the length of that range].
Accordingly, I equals 1.00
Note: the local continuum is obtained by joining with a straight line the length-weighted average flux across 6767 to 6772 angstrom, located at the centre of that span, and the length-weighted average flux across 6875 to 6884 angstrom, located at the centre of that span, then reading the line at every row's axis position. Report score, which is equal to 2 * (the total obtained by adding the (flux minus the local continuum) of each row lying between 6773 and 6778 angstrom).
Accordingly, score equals 0.1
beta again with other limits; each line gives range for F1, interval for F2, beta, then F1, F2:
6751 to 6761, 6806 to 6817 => -0.020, 1.95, 1.97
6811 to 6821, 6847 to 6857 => 0.027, 1.96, 1.93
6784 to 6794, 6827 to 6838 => -0.083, 1.90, 1.98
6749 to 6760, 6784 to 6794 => 0.032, 1.93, 1.90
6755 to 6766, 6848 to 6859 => -0.022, 1.91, 1.94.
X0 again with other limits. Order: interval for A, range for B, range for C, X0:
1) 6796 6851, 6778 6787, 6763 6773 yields 0.571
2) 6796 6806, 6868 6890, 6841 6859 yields 0.546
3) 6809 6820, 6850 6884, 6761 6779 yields 0.543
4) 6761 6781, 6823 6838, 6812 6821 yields 0.545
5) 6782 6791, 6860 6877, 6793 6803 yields 0.552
